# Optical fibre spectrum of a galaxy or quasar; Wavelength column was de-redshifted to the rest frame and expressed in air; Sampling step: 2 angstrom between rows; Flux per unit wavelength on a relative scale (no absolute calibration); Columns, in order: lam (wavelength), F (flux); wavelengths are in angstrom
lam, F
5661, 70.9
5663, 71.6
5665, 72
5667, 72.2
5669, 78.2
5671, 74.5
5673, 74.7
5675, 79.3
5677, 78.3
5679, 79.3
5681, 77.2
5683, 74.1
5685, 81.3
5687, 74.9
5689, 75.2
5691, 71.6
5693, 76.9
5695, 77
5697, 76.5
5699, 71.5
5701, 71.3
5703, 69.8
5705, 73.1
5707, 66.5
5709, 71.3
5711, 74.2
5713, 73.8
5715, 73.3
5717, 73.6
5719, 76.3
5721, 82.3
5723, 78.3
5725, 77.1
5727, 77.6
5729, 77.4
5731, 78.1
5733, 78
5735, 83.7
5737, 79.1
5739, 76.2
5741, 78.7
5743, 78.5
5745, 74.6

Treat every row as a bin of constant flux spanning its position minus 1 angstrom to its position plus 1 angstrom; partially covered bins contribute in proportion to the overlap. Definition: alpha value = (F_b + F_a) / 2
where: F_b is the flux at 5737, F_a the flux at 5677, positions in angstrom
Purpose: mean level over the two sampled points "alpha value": 78.7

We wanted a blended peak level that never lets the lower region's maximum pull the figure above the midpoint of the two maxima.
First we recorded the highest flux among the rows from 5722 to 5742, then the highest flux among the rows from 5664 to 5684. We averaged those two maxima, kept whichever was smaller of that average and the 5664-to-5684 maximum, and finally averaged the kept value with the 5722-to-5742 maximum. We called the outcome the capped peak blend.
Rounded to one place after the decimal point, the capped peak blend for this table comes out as 81.5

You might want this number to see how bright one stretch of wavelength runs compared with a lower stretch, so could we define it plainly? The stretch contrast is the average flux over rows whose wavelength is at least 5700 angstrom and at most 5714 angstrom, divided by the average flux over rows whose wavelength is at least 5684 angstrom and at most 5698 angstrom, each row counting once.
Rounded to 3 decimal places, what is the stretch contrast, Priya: 0.937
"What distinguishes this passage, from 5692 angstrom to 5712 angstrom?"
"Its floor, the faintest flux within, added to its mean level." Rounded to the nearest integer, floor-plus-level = 139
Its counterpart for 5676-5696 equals 148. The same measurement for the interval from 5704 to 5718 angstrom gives 139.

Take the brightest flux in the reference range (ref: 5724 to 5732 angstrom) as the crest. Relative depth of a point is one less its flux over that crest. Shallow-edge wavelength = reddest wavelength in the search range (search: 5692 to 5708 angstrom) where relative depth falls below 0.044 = 5697 angstrom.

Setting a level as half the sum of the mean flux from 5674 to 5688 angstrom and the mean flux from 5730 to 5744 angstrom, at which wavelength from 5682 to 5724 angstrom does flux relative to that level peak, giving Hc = 5721 angstrom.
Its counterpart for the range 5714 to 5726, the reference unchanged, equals 5721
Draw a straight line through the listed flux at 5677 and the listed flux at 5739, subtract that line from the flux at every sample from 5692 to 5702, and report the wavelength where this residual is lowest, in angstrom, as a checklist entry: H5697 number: 5701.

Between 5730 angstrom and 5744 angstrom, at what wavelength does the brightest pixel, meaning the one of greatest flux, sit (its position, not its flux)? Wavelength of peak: 5735 angstrom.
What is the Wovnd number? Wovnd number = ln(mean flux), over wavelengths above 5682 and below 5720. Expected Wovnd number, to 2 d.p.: 4.30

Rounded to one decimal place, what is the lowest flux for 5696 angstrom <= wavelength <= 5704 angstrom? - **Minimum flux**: 69.8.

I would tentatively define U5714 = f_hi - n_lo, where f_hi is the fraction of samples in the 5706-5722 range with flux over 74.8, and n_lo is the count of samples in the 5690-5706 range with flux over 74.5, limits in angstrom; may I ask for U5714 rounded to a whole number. -3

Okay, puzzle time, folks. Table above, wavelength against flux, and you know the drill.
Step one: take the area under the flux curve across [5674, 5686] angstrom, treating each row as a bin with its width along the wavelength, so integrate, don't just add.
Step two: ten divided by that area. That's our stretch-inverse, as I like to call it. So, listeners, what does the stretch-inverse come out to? 0.0106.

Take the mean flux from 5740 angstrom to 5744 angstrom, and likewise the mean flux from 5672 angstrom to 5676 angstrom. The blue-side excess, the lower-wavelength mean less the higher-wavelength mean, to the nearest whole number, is -2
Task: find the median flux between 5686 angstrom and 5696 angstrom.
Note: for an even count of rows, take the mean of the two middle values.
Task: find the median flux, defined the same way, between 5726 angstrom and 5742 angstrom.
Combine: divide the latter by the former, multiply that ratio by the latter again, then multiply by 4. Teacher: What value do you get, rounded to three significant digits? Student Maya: 324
